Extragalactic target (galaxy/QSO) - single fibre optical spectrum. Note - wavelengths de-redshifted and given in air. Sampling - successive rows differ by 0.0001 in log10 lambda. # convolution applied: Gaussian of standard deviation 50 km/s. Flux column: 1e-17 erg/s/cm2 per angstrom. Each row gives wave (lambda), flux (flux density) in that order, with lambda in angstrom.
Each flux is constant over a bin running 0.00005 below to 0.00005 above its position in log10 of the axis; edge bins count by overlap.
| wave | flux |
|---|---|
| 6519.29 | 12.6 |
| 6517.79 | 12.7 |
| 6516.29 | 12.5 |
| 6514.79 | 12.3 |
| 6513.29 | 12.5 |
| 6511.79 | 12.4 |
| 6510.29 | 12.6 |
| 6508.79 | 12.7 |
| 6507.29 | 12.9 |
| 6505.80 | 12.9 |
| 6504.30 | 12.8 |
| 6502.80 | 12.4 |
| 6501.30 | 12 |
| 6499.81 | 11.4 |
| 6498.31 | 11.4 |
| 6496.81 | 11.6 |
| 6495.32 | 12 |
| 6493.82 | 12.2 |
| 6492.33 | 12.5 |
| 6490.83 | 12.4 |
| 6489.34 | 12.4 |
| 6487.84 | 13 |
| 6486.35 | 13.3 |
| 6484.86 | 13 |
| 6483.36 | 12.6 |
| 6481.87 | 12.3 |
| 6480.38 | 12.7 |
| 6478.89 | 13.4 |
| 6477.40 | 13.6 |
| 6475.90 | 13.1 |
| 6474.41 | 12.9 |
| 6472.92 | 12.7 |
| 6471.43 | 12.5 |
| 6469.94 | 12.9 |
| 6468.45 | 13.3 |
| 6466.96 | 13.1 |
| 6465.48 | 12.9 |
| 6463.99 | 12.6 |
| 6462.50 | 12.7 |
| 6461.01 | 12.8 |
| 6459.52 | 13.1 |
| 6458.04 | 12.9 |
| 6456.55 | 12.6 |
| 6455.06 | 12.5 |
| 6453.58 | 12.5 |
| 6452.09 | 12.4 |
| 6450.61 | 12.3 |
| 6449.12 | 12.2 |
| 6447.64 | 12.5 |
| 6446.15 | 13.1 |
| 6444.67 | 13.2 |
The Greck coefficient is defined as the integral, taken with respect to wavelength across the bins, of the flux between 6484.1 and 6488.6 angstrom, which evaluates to 59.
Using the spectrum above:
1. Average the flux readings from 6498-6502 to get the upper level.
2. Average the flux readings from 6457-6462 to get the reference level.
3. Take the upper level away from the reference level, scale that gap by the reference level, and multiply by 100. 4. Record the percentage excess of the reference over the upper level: 10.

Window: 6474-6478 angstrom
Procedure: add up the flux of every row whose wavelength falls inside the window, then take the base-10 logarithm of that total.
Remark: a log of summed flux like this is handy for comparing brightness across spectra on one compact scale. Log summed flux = 1.60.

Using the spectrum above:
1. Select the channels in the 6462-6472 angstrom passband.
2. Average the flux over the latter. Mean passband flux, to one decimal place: 12.9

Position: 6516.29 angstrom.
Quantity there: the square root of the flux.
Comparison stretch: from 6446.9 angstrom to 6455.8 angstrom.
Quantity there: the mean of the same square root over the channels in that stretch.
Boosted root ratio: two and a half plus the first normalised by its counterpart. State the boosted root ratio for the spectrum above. 3.50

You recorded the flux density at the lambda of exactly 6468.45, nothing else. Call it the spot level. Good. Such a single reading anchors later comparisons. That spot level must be 13.3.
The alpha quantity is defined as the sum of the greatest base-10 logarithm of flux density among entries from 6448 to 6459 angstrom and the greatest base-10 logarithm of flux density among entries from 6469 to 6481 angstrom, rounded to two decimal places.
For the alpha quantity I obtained 2.24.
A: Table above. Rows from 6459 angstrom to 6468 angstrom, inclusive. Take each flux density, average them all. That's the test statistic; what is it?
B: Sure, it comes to 12.9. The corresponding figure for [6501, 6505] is 12.4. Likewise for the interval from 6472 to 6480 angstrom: 13.1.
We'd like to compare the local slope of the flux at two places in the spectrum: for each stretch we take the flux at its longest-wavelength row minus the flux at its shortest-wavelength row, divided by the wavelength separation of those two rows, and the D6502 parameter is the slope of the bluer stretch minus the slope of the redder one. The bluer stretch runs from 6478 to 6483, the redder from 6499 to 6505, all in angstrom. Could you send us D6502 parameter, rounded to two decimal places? -0.68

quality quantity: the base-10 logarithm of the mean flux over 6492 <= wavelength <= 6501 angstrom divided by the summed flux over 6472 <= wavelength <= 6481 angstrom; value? -0.821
